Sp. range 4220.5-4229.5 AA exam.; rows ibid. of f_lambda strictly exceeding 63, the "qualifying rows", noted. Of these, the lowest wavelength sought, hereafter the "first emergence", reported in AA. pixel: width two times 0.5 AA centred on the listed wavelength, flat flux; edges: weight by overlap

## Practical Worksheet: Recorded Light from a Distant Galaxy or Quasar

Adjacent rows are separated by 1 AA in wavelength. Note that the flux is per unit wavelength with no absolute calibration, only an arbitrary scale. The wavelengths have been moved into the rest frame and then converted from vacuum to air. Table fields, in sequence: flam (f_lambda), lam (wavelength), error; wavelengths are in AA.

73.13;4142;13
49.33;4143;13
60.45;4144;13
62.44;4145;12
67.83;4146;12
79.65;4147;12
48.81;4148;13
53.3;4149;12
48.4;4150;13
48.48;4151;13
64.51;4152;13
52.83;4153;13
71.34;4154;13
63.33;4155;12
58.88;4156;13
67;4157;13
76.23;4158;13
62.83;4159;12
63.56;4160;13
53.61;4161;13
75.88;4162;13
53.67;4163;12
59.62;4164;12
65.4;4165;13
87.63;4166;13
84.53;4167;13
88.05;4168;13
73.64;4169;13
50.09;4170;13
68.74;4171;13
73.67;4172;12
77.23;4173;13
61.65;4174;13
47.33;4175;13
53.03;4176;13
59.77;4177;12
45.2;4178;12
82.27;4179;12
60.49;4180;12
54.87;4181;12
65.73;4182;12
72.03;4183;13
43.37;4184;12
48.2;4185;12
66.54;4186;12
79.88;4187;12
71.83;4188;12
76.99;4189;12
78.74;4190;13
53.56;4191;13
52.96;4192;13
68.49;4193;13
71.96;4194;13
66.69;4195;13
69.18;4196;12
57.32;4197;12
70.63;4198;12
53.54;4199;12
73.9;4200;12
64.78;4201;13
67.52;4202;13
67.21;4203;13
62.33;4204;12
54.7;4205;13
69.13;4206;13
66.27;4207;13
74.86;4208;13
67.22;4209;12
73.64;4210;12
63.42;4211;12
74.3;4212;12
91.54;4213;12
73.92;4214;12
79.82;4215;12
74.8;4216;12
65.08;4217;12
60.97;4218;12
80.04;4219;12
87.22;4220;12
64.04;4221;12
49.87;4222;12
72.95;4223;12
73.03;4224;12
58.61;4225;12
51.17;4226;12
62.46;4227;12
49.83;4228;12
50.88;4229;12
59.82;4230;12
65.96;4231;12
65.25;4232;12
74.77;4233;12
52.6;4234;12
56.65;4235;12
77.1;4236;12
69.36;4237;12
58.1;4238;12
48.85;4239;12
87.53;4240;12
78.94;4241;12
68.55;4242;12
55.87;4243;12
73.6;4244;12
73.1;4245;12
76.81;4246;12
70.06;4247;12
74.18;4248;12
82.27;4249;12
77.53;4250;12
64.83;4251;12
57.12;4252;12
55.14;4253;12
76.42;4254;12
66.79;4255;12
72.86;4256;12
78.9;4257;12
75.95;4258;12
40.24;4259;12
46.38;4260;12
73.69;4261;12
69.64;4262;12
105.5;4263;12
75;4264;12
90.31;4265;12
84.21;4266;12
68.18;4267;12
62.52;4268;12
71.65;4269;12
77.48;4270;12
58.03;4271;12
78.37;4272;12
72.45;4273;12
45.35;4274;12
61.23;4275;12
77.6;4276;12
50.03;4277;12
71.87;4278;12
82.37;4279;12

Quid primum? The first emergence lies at 4221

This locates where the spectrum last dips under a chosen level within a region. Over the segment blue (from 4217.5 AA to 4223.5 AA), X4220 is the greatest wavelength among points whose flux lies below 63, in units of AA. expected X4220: 4222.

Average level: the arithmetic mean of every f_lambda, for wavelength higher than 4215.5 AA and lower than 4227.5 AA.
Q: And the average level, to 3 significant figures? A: 66.7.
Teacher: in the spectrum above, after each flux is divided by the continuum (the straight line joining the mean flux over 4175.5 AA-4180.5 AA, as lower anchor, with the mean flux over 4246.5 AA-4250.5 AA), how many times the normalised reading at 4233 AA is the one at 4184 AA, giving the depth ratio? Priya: 0.68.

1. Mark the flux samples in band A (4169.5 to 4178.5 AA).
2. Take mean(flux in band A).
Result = 59.6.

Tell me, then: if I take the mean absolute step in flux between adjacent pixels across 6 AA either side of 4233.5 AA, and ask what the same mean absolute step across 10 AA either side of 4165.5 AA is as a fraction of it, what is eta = 1.27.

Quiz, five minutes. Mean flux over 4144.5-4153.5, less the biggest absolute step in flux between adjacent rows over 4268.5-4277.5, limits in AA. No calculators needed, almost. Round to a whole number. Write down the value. 31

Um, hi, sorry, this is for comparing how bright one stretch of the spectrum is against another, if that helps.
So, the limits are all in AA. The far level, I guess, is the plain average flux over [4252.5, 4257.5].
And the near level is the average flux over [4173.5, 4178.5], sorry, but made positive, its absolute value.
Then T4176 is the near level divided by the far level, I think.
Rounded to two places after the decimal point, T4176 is 0.76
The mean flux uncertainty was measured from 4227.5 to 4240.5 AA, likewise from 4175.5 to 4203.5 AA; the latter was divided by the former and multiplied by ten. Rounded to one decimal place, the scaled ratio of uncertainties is 10.3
